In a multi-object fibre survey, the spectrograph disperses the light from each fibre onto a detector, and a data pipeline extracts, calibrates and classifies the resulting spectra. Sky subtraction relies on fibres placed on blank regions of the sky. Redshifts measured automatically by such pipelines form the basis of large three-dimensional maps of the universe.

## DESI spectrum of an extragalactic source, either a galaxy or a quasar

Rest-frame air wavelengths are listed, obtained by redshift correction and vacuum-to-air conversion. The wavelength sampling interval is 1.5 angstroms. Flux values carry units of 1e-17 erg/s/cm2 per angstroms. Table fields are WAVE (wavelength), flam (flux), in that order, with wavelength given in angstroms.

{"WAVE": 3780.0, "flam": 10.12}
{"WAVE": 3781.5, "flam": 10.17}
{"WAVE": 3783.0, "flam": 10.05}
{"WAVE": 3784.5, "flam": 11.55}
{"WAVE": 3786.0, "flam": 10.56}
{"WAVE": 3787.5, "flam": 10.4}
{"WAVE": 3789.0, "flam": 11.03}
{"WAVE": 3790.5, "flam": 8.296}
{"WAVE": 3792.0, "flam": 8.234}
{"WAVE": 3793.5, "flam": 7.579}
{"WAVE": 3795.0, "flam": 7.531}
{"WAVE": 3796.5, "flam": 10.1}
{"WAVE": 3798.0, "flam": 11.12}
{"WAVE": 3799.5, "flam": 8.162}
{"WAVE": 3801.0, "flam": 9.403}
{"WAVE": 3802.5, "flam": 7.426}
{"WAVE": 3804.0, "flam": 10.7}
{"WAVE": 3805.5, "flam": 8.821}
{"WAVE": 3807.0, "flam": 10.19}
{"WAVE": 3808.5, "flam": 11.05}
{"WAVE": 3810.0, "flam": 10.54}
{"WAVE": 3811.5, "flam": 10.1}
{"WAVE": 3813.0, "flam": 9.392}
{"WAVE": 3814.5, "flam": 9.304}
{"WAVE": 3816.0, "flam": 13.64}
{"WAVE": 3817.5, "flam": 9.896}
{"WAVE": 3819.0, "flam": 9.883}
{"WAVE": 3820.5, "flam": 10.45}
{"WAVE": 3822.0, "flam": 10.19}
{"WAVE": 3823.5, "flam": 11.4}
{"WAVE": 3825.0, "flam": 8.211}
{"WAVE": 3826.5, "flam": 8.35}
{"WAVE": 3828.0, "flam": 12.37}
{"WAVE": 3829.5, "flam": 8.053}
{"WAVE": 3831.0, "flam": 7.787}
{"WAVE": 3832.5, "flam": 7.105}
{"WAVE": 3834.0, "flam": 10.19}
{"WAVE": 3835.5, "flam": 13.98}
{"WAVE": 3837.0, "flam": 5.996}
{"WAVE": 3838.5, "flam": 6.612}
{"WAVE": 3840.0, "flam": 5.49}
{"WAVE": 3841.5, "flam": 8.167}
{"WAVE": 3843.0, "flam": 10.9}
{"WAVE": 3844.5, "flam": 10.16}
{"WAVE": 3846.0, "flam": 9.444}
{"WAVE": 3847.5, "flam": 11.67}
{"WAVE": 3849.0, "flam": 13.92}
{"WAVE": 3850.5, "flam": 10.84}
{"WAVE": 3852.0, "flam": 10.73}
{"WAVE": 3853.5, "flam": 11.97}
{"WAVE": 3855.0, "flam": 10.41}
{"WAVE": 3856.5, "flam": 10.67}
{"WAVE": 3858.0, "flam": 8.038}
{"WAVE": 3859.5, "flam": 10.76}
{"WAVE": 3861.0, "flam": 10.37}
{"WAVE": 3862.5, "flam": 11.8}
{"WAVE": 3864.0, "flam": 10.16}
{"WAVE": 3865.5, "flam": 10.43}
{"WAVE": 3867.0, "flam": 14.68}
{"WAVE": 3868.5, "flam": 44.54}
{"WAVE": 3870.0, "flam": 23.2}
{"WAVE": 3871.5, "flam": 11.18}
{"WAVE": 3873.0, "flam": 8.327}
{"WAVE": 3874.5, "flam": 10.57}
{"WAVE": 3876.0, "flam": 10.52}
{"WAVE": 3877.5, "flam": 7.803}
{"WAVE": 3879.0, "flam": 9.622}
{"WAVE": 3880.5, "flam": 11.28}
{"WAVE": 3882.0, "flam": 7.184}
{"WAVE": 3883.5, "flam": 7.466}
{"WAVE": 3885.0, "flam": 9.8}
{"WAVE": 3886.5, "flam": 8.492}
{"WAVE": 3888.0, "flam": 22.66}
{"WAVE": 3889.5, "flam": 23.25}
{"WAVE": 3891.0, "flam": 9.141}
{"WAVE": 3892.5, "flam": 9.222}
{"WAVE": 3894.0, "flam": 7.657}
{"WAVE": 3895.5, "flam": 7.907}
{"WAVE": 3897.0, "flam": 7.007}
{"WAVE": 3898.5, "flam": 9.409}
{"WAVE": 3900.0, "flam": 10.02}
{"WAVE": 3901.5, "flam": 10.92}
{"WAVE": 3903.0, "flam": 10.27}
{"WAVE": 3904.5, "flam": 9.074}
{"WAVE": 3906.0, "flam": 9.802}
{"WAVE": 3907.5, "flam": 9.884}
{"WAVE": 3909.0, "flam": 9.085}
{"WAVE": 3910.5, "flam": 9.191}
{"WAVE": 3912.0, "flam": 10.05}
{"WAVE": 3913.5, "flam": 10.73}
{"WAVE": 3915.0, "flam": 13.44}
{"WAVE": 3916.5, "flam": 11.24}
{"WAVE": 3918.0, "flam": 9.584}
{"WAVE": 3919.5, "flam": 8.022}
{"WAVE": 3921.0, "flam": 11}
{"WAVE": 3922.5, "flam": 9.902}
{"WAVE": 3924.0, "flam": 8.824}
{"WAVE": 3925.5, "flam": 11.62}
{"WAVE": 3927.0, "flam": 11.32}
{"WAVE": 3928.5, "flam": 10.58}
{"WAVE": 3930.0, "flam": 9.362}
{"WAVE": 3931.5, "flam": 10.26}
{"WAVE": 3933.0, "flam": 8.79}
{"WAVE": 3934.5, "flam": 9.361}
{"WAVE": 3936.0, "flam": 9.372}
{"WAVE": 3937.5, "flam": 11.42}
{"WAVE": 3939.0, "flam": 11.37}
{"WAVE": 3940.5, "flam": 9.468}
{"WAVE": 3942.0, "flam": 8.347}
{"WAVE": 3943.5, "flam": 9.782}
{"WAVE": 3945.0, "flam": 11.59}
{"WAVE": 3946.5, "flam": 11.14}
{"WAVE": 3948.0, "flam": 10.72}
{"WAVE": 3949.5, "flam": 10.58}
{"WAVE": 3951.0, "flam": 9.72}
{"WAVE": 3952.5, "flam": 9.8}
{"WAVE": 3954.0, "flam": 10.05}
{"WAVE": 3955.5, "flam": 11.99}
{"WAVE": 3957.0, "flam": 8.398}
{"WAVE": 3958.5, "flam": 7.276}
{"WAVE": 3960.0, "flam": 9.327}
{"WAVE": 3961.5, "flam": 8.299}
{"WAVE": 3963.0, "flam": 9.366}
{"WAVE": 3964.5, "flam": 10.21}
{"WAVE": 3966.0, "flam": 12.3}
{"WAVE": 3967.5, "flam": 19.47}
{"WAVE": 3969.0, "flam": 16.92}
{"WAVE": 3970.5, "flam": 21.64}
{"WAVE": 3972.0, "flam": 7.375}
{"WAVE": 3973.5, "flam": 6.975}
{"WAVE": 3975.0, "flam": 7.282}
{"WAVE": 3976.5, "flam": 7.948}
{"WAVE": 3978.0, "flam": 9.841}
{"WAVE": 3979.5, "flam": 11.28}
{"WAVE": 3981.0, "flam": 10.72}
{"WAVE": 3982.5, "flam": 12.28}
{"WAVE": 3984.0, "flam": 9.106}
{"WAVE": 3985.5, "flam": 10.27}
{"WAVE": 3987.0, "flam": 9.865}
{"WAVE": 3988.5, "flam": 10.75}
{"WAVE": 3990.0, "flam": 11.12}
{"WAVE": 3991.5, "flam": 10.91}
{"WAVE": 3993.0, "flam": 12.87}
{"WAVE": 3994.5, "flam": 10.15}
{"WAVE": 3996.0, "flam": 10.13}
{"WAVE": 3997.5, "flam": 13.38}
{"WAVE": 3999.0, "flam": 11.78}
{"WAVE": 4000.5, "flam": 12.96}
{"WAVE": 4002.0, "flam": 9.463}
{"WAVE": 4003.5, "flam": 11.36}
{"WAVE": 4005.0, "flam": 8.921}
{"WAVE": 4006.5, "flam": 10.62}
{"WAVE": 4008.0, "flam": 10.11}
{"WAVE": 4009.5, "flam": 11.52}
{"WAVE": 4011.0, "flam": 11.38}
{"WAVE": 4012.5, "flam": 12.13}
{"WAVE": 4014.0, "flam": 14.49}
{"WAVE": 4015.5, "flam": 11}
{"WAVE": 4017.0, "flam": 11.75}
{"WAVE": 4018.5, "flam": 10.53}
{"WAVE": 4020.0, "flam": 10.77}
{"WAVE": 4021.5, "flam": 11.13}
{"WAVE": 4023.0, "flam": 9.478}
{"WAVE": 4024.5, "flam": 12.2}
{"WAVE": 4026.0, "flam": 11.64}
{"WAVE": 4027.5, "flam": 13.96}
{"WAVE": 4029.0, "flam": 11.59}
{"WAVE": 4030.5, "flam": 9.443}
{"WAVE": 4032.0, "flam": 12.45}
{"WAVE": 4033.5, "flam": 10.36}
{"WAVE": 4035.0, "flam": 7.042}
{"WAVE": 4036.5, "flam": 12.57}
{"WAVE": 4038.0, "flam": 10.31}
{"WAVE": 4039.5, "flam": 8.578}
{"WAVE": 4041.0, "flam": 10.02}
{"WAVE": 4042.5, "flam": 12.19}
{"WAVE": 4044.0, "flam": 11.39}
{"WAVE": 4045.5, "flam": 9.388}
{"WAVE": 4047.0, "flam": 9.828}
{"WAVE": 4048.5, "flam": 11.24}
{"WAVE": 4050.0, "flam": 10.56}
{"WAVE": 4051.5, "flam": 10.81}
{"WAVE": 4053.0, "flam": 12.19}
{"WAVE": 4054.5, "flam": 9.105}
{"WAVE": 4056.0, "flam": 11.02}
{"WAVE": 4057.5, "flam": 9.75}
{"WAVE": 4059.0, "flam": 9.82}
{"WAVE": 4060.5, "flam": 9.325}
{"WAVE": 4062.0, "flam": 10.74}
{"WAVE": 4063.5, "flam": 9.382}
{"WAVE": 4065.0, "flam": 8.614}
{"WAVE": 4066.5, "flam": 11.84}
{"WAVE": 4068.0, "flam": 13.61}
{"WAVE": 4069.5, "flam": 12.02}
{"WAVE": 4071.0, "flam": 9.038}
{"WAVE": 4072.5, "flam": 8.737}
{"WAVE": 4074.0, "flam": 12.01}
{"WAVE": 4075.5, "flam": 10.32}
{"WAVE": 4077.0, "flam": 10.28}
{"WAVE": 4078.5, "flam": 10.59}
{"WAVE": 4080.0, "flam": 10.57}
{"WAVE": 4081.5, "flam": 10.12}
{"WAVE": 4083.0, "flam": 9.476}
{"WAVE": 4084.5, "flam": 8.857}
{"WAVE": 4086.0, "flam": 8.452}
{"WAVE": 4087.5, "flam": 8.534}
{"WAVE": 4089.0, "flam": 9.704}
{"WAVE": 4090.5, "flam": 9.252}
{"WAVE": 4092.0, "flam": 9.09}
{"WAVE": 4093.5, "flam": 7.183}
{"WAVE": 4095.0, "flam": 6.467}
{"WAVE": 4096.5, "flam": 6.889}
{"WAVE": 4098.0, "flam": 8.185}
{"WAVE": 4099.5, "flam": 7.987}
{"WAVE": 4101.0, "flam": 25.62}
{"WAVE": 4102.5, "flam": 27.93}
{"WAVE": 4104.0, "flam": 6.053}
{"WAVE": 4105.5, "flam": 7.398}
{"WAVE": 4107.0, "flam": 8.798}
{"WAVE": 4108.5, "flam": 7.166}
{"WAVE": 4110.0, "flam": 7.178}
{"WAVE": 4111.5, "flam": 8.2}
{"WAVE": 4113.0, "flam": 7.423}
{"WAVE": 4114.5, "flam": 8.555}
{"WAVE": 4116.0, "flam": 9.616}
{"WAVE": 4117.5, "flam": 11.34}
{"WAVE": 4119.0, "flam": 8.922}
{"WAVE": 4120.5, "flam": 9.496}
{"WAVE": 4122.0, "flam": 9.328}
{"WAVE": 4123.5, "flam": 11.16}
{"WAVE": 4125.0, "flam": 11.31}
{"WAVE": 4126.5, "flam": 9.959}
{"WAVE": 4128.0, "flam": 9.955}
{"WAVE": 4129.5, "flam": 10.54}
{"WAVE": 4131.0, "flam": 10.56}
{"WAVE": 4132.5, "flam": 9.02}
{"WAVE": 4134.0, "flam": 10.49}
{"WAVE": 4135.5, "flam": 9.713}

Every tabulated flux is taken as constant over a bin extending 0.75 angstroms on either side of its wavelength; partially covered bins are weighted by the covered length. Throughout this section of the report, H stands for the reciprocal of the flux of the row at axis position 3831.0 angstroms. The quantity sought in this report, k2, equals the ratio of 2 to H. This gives 15.6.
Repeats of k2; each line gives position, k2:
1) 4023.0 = 19.0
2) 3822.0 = 20.4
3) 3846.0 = 18.9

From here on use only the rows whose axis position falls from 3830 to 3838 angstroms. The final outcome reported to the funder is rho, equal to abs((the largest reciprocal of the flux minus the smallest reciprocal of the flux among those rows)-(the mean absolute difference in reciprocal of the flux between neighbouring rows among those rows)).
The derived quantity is 0.051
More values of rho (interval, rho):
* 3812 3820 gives 0.018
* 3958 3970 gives 0.069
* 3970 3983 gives 0.076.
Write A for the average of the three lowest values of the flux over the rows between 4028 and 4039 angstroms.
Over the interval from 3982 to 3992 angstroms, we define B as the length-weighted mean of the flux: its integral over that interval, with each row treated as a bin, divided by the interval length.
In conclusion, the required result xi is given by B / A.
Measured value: 1.18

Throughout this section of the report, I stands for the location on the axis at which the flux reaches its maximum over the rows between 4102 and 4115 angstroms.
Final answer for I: 4102.5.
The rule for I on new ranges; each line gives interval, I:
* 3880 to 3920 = 3889.5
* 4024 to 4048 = 4027.5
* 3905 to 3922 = 3915.0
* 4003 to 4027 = 4014.0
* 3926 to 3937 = 3927.0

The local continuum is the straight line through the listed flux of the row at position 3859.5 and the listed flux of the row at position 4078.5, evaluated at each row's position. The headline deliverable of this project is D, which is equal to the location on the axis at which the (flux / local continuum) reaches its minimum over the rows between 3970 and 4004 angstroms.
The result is 3973.5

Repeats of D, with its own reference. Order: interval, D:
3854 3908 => 3897.0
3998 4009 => 4005.0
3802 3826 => 3802.5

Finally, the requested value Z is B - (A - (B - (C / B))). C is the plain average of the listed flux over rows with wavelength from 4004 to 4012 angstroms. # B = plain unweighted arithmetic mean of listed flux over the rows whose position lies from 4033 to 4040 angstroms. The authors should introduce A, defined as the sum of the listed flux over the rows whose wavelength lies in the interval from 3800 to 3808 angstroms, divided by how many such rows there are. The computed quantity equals 9.2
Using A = 9.3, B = 9.8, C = 10.5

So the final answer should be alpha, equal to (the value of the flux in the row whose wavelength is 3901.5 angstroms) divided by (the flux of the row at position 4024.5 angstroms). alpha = 0.9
